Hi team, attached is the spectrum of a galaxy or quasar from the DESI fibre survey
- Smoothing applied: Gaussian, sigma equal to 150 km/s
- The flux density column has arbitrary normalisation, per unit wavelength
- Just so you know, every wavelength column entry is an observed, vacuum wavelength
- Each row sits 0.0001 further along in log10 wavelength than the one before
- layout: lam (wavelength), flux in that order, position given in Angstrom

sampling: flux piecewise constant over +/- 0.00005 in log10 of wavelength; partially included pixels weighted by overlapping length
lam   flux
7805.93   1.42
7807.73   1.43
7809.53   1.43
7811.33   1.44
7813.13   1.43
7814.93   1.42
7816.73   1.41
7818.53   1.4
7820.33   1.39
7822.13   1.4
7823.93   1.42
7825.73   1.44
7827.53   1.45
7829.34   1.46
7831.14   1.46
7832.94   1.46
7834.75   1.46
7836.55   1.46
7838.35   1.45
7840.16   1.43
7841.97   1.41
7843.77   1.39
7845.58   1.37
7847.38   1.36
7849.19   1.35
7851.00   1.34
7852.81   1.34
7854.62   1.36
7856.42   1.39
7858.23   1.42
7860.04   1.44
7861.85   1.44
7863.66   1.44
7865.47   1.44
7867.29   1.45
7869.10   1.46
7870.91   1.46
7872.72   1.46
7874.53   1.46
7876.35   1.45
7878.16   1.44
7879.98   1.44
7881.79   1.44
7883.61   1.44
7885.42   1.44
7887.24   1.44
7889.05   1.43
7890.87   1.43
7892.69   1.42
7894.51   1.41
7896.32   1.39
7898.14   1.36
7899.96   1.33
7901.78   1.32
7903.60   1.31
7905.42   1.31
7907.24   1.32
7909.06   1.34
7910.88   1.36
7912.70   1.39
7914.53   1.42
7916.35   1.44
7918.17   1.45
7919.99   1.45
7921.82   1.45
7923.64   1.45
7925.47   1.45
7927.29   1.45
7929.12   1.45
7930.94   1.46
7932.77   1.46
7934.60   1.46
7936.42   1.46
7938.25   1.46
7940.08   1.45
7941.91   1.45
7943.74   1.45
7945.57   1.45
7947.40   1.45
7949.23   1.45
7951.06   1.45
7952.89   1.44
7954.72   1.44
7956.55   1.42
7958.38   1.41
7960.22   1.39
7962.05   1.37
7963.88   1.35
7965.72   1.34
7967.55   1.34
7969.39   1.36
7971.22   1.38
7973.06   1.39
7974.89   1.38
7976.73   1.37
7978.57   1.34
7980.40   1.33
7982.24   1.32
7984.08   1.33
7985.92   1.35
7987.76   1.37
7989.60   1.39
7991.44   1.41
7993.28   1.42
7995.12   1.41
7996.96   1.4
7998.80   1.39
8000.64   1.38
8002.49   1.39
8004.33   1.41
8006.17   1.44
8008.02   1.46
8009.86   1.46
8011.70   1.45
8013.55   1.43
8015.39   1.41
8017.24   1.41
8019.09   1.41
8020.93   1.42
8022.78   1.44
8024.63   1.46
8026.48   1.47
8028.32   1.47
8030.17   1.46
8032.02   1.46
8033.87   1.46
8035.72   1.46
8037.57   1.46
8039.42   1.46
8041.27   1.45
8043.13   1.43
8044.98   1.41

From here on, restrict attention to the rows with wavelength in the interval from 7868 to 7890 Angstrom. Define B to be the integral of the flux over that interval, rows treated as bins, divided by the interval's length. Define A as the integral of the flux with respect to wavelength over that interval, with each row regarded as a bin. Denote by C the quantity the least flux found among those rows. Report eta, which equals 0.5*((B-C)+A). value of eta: 16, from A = 32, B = 1.45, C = 1.43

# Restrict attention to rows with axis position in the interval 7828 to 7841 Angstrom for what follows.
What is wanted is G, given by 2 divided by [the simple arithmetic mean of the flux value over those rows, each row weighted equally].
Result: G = 1.38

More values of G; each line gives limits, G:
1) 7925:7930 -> 1.38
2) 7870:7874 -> 1.37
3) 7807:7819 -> 1.41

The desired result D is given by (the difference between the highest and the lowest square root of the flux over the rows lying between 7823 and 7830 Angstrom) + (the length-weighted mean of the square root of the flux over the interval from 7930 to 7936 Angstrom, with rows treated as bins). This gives 1.23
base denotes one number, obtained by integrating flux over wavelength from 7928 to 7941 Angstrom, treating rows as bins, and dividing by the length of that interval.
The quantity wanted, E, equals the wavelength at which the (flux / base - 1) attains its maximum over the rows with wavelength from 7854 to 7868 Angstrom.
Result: 7867.29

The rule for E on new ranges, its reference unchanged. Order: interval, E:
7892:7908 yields 7892.69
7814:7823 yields 7814.93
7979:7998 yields 7993.28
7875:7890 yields 7876.35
